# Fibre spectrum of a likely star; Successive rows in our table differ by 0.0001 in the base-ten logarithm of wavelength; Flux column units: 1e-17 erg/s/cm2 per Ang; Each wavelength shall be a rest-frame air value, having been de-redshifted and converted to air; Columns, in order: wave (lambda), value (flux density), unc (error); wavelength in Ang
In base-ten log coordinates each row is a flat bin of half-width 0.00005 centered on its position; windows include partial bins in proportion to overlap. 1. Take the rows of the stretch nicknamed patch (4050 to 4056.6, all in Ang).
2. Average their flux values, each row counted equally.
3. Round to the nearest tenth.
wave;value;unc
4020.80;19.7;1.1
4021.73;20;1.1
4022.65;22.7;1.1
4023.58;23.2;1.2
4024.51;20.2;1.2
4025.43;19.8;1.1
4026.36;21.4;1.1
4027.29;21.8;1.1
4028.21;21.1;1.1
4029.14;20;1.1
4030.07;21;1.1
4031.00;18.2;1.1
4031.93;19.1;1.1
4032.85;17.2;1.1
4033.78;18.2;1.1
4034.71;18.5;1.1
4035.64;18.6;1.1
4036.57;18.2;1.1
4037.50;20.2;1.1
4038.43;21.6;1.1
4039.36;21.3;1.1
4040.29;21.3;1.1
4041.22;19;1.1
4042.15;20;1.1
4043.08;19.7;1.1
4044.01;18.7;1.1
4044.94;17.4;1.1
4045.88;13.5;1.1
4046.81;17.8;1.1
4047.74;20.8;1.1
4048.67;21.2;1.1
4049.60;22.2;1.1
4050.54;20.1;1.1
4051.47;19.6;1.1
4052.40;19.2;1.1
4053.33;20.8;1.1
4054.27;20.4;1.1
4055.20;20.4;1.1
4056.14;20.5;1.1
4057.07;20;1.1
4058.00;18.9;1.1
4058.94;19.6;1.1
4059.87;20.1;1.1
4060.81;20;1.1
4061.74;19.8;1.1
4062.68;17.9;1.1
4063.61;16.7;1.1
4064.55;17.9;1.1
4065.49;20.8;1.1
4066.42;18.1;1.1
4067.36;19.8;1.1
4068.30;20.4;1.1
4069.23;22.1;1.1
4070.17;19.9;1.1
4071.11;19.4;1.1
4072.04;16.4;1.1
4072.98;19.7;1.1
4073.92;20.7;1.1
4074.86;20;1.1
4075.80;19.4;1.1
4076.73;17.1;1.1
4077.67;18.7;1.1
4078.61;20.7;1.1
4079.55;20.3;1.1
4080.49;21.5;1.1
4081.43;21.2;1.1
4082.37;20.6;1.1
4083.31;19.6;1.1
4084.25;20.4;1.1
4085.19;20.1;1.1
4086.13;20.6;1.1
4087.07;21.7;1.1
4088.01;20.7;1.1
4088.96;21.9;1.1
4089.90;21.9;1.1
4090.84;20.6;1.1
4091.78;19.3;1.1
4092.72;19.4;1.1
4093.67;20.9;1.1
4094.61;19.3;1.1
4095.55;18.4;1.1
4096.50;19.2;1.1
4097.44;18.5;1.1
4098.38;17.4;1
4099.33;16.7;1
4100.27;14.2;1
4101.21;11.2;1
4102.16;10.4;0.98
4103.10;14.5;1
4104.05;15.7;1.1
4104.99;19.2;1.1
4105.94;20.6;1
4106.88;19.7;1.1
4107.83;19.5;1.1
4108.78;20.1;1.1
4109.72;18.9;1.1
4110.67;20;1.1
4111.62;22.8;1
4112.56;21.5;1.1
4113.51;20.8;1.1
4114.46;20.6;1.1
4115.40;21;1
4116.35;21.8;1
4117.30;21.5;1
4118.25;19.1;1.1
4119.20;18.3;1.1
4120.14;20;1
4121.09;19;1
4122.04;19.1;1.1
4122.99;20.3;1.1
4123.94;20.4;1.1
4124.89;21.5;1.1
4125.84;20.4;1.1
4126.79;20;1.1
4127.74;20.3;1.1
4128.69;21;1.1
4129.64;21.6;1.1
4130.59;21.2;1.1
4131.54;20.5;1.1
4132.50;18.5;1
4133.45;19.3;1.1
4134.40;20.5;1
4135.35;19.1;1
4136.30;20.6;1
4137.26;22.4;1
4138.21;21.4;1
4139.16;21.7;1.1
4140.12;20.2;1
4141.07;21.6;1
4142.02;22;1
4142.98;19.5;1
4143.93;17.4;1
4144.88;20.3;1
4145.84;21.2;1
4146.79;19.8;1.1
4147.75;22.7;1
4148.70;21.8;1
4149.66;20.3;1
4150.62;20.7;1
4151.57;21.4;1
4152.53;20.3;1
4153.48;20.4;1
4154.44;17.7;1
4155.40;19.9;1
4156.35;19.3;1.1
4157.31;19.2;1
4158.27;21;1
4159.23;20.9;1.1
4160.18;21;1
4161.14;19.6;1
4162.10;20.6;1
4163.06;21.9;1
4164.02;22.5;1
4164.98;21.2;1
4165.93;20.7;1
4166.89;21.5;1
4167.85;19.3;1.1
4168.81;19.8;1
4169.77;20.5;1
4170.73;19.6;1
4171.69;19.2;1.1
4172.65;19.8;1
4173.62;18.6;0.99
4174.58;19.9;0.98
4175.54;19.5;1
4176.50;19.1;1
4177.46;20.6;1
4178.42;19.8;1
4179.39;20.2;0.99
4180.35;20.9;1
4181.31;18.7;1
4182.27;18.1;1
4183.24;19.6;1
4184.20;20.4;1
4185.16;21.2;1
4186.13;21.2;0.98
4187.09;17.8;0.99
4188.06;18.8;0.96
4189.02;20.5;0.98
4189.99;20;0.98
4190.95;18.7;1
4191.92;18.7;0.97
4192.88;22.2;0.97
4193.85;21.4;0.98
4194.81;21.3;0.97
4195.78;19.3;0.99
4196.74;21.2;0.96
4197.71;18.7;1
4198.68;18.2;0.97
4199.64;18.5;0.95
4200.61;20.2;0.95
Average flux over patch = 20.1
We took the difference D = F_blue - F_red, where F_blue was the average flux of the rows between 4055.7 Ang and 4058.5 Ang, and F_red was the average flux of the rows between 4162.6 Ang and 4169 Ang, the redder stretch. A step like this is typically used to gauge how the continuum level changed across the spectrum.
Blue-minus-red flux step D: -1.2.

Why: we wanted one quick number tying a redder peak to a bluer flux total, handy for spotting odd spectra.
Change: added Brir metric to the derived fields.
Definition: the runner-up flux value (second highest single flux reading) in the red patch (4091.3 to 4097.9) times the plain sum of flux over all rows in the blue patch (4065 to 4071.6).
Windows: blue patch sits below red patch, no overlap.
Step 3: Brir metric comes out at 2726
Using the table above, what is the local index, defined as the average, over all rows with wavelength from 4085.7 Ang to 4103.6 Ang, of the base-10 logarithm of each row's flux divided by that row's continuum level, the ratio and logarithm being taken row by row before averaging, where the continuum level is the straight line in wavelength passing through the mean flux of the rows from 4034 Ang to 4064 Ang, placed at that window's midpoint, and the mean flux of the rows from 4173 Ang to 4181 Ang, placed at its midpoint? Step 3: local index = -0.040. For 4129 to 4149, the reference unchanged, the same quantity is 0.019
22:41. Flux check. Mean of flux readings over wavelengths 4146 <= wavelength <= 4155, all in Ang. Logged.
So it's 20.6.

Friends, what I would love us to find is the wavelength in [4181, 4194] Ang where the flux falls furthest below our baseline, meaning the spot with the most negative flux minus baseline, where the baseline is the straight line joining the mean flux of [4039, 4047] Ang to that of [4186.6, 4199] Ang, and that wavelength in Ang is 4187.09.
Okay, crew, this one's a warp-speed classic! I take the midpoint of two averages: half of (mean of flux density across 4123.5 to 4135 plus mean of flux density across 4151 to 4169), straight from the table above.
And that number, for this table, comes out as 20.4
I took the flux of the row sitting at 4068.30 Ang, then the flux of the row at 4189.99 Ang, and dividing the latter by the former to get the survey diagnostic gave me 0.98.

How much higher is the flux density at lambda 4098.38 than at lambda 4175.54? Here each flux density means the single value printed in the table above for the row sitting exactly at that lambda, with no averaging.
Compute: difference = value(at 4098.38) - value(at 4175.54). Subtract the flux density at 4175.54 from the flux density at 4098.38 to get -2.1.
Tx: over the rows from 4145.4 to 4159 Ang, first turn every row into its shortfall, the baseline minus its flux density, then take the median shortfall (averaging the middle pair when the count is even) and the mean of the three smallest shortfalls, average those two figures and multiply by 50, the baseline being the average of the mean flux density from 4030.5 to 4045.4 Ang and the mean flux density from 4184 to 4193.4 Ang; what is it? -79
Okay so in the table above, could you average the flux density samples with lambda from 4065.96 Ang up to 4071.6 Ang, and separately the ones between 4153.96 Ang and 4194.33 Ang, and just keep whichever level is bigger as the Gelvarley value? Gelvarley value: 20.0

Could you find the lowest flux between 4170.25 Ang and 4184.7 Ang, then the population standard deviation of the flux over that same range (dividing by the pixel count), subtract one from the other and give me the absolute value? 17.4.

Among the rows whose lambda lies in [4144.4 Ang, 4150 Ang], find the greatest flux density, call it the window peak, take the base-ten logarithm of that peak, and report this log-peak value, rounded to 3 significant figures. 1.36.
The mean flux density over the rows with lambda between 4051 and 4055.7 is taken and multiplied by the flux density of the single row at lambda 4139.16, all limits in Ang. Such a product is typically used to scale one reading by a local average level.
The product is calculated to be 436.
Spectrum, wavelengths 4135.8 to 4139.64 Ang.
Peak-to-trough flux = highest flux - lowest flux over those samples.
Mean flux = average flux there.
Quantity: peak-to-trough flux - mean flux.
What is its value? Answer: -19.7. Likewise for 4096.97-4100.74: -12.4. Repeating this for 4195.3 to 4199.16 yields -16.4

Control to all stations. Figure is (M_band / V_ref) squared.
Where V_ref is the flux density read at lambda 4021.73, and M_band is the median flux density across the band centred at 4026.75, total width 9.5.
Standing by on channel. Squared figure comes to 1.11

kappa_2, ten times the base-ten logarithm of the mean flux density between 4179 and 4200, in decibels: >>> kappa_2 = 13.0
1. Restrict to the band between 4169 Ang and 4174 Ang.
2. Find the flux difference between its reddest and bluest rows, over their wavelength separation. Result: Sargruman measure -0.49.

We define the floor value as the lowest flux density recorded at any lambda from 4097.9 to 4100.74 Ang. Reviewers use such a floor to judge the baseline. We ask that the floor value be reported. 14.2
